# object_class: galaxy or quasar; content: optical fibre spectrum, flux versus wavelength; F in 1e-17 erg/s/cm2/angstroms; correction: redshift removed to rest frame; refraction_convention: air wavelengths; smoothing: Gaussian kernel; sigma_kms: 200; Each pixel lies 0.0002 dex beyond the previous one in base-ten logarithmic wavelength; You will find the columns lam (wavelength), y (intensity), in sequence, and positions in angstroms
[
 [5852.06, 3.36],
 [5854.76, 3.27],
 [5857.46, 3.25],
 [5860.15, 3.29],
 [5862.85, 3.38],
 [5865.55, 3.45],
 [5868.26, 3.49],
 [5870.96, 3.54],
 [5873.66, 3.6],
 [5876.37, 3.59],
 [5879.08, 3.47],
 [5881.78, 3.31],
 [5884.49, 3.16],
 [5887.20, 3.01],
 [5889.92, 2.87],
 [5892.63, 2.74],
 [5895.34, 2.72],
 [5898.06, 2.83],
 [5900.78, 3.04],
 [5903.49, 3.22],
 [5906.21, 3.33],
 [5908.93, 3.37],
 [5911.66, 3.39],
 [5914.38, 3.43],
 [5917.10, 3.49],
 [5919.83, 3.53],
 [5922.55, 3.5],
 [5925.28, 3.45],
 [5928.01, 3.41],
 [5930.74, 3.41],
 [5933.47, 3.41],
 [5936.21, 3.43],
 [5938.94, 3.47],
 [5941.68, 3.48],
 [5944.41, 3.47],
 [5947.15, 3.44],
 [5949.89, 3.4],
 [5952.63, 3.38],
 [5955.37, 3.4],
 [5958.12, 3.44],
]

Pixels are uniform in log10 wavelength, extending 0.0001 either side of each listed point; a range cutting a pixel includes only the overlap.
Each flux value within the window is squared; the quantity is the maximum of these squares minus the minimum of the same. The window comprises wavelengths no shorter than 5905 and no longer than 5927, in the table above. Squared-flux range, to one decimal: 1.4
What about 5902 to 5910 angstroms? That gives 1.0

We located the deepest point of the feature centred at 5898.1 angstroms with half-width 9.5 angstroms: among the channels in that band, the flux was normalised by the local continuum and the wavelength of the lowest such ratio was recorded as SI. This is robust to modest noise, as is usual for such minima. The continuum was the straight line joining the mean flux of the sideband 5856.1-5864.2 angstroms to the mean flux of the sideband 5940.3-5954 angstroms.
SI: 5895.34 angstroms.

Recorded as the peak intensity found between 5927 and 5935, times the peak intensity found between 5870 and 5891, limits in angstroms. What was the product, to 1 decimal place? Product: 12.3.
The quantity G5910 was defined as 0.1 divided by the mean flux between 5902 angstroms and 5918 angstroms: 0.0297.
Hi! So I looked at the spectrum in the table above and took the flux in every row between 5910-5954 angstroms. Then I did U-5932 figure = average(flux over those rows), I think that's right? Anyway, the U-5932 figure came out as 3.44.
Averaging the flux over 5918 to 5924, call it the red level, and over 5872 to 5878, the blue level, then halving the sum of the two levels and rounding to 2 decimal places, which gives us 3.55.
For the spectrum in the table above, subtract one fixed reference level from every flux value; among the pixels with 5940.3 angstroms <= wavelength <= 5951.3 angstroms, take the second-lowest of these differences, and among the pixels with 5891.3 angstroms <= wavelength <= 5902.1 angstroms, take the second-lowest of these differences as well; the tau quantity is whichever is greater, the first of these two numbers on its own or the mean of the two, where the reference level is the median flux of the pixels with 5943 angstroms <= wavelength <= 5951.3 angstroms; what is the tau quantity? 0.00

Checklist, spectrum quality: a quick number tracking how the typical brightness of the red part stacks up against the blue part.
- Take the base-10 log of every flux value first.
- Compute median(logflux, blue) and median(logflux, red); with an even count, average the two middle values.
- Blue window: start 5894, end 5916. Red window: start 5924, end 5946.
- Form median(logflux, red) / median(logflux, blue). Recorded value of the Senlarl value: 1.04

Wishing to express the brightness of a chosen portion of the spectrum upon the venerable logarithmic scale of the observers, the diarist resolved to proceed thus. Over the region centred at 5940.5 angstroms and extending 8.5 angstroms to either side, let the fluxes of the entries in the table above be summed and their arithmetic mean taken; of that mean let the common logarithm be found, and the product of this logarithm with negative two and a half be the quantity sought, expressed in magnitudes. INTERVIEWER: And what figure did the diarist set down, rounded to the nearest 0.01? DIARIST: -1.34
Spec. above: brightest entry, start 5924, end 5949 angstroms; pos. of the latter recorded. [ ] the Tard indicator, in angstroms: 5941.68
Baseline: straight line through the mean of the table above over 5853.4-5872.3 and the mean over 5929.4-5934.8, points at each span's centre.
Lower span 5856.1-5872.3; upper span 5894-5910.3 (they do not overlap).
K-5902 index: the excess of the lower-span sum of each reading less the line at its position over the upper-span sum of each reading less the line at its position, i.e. 2.0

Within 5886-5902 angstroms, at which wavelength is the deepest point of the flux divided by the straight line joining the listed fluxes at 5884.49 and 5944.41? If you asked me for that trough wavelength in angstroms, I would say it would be 5895.34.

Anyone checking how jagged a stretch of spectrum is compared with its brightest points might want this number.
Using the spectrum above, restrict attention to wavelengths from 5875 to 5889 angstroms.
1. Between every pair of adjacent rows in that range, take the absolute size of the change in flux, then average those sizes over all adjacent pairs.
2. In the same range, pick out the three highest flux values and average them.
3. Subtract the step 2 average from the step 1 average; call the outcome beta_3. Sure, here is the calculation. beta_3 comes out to -3.31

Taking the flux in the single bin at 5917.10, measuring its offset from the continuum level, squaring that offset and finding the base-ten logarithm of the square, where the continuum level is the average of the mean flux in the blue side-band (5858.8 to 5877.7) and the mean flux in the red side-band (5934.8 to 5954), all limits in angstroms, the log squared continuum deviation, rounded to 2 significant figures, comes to -3.0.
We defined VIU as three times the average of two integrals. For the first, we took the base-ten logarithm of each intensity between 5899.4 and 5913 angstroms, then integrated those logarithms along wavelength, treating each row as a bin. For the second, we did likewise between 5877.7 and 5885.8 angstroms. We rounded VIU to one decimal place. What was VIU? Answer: 16.8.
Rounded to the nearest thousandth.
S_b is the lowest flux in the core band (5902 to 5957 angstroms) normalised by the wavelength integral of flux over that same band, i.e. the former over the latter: 0.017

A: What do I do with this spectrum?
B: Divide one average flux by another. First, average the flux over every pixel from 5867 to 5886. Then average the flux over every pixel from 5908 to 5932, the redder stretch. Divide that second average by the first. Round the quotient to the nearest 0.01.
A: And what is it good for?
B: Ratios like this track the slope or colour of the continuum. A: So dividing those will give 1.00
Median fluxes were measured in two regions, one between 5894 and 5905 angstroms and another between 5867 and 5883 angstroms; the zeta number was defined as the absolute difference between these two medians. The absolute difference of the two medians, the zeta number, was 0.58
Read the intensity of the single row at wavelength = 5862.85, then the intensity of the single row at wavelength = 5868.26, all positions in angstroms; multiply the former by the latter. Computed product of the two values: 11.8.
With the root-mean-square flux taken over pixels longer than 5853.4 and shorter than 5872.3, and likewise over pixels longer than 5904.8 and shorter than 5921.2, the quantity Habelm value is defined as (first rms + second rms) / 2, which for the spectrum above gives 3.40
